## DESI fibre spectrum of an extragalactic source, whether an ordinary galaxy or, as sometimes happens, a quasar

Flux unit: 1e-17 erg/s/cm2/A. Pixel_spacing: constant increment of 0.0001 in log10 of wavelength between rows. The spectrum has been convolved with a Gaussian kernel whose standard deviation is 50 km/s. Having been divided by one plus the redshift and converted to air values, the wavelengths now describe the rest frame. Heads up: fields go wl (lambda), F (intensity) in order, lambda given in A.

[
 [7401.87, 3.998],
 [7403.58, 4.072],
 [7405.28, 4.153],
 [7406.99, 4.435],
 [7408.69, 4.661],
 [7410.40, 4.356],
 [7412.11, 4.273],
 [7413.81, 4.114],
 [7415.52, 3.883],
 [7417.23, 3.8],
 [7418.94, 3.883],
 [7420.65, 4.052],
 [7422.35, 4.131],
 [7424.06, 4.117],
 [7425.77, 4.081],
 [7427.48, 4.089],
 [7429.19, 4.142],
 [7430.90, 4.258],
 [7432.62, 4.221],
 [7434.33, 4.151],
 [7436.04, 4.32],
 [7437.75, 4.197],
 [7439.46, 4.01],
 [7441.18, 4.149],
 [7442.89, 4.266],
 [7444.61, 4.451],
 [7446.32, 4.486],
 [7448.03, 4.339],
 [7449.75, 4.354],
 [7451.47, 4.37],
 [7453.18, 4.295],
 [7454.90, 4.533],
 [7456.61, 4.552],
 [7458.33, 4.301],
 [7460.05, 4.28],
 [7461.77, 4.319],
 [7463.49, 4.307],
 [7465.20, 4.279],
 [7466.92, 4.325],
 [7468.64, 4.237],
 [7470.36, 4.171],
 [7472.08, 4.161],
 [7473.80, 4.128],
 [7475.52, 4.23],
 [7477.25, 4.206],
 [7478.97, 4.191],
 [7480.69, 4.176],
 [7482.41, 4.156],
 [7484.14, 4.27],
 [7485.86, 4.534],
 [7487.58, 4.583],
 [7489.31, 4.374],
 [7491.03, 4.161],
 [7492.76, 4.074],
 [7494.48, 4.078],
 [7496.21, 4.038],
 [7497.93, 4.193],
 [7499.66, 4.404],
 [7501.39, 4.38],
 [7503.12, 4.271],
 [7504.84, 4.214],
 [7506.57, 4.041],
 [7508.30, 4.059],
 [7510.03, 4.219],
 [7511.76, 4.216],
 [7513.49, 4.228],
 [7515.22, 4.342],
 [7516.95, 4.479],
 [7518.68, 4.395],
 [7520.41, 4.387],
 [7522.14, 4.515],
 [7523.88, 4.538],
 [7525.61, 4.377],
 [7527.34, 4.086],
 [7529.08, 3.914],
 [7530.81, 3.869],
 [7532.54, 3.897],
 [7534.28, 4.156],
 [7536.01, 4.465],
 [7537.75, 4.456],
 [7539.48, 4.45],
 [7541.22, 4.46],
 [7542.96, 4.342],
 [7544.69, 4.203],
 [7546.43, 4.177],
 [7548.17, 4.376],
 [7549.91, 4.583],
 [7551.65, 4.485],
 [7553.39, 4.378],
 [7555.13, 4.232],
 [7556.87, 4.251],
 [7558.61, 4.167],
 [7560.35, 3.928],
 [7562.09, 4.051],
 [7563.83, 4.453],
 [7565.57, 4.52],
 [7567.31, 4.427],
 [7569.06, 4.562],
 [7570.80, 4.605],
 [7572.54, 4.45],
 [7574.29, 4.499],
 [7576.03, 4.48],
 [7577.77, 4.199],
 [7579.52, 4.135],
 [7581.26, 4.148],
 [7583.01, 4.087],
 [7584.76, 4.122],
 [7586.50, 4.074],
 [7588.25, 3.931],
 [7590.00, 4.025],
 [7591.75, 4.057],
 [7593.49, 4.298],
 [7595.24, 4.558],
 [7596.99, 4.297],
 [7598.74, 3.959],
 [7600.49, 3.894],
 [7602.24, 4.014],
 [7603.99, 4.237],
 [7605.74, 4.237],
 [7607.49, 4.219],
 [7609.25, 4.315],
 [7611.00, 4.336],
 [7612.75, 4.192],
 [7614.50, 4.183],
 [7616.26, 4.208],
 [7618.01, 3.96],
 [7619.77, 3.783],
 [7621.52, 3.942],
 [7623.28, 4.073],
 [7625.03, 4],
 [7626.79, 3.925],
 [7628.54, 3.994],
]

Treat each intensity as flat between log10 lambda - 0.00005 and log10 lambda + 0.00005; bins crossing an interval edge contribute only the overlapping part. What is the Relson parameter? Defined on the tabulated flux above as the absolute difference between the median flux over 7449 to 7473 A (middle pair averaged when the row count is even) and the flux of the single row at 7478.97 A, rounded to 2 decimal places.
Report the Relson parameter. 0.11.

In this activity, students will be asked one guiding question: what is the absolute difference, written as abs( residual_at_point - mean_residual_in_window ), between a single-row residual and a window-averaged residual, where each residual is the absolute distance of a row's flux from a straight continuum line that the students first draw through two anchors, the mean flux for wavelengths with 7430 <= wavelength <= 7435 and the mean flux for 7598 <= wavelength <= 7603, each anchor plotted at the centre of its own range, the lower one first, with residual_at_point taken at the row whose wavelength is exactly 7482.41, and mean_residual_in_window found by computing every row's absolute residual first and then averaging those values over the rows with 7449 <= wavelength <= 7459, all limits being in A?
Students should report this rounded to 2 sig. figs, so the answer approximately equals 0.20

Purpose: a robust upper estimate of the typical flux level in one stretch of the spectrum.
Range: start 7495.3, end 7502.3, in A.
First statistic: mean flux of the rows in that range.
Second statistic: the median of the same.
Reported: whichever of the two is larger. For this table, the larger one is 4.29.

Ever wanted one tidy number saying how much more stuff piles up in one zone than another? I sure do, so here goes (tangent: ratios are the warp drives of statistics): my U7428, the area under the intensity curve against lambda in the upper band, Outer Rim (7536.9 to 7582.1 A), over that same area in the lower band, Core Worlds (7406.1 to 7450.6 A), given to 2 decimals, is 1.05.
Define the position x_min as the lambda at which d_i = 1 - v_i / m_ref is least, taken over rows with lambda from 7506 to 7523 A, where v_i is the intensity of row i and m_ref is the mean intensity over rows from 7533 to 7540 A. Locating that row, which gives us 7522.14 A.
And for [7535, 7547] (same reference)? 7536.01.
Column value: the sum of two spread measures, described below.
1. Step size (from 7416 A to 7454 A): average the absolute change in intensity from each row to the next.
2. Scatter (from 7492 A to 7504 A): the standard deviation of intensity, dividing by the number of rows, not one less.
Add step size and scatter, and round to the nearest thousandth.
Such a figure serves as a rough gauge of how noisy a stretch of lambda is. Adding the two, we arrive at 0.229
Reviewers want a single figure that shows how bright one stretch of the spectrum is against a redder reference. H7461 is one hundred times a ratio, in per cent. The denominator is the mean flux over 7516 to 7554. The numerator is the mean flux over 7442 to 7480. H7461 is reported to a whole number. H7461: 100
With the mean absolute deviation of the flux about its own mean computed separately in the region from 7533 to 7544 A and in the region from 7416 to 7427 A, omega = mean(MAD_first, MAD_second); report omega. 0.10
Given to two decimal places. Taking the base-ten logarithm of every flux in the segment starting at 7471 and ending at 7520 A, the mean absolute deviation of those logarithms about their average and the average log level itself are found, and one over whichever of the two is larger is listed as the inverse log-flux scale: 1.59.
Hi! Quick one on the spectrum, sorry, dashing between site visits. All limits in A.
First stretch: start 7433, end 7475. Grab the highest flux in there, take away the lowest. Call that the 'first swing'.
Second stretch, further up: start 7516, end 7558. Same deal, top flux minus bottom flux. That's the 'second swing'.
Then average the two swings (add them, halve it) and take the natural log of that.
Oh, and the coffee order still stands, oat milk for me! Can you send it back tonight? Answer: -0.465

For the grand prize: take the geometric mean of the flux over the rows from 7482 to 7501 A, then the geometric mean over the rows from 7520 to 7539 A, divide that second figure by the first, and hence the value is 0.99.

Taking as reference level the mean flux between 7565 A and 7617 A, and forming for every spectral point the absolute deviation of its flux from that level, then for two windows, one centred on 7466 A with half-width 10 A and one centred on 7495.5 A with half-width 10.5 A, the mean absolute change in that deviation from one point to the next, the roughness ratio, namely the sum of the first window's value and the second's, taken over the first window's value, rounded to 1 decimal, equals 2.2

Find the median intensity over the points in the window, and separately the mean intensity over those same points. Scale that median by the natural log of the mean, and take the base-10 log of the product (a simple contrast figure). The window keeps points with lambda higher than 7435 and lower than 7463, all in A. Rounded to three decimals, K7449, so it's 0.801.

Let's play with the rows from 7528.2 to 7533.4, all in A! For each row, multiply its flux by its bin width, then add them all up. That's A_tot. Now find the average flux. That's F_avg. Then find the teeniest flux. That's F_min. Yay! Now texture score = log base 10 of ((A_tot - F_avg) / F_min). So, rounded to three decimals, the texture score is 0.626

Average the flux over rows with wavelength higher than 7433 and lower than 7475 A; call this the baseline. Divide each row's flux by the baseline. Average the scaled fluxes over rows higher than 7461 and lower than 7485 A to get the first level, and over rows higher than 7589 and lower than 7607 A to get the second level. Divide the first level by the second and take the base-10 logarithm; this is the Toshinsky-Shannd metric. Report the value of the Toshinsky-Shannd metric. 0.007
